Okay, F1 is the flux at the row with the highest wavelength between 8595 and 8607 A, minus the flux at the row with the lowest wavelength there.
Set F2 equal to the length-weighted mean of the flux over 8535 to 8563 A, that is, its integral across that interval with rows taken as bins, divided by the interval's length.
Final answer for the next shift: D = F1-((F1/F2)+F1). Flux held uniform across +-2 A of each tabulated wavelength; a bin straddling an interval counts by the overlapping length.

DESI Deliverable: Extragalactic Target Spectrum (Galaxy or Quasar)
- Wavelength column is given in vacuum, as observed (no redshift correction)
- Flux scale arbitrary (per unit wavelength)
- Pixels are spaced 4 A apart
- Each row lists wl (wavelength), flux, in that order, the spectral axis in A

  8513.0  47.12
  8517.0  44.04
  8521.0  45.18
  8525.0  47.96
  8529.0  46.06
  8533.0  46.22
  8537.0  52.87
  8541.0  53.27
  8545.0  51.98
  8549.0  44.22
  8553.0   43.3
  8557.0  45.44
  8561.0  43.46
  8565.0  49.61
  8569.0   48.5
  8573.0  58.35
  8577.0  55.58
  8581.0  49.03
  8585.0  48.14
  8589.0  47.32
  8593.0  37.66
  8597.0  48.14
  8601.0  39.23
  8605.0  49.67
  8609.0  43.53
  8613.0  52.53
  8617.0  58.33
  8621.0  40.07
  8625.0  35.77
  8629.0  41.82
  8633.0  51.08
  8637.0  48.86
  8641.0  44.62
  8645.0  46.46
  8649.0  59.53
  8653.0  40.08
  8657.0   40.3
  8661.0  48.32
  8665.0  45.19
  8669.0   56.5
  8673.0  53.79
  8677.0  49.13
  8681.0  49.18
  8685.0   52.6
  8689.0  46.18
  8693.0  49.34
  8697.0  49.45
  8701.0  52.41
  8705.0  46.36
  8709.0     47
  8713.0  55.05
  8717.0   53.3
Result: -0.03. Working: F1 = 2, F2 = 47.8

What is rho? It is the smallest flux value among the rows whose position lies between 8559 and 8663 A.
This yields 35.77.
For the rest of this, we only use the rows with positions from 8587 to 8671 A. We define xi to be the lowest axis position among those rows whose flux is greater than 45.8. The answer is 8589.0 A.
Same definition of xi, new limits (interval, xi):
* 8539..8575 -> 8541.0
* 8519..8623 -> 8525.0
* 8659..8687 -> 8661.0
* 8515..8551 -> 8525.0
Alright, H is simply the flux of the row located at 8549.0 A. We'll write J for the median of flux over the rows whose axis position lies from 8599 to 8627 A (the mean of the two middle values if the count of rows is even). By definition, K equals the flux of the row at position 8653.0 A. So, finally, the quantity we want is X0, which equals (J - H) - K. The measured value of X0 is -41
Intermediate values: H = 44.22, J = 44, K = 40.08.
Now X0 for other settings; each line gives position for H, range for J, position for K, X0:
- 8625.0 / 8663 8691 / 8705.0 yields -33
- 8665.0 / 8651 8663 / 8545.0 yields -57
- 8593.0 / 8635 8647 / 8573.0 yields -50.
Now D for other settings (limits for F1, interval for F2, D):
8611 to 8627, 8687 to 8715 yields 0.34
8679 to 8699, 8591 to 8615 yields -0.01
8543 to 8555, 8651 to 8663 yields 0.20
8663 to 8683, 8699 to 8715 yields -0.08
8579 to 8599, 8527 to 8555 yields 0.02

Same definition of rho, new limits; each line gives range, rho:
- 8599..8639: 35.77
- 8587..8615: 37.66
